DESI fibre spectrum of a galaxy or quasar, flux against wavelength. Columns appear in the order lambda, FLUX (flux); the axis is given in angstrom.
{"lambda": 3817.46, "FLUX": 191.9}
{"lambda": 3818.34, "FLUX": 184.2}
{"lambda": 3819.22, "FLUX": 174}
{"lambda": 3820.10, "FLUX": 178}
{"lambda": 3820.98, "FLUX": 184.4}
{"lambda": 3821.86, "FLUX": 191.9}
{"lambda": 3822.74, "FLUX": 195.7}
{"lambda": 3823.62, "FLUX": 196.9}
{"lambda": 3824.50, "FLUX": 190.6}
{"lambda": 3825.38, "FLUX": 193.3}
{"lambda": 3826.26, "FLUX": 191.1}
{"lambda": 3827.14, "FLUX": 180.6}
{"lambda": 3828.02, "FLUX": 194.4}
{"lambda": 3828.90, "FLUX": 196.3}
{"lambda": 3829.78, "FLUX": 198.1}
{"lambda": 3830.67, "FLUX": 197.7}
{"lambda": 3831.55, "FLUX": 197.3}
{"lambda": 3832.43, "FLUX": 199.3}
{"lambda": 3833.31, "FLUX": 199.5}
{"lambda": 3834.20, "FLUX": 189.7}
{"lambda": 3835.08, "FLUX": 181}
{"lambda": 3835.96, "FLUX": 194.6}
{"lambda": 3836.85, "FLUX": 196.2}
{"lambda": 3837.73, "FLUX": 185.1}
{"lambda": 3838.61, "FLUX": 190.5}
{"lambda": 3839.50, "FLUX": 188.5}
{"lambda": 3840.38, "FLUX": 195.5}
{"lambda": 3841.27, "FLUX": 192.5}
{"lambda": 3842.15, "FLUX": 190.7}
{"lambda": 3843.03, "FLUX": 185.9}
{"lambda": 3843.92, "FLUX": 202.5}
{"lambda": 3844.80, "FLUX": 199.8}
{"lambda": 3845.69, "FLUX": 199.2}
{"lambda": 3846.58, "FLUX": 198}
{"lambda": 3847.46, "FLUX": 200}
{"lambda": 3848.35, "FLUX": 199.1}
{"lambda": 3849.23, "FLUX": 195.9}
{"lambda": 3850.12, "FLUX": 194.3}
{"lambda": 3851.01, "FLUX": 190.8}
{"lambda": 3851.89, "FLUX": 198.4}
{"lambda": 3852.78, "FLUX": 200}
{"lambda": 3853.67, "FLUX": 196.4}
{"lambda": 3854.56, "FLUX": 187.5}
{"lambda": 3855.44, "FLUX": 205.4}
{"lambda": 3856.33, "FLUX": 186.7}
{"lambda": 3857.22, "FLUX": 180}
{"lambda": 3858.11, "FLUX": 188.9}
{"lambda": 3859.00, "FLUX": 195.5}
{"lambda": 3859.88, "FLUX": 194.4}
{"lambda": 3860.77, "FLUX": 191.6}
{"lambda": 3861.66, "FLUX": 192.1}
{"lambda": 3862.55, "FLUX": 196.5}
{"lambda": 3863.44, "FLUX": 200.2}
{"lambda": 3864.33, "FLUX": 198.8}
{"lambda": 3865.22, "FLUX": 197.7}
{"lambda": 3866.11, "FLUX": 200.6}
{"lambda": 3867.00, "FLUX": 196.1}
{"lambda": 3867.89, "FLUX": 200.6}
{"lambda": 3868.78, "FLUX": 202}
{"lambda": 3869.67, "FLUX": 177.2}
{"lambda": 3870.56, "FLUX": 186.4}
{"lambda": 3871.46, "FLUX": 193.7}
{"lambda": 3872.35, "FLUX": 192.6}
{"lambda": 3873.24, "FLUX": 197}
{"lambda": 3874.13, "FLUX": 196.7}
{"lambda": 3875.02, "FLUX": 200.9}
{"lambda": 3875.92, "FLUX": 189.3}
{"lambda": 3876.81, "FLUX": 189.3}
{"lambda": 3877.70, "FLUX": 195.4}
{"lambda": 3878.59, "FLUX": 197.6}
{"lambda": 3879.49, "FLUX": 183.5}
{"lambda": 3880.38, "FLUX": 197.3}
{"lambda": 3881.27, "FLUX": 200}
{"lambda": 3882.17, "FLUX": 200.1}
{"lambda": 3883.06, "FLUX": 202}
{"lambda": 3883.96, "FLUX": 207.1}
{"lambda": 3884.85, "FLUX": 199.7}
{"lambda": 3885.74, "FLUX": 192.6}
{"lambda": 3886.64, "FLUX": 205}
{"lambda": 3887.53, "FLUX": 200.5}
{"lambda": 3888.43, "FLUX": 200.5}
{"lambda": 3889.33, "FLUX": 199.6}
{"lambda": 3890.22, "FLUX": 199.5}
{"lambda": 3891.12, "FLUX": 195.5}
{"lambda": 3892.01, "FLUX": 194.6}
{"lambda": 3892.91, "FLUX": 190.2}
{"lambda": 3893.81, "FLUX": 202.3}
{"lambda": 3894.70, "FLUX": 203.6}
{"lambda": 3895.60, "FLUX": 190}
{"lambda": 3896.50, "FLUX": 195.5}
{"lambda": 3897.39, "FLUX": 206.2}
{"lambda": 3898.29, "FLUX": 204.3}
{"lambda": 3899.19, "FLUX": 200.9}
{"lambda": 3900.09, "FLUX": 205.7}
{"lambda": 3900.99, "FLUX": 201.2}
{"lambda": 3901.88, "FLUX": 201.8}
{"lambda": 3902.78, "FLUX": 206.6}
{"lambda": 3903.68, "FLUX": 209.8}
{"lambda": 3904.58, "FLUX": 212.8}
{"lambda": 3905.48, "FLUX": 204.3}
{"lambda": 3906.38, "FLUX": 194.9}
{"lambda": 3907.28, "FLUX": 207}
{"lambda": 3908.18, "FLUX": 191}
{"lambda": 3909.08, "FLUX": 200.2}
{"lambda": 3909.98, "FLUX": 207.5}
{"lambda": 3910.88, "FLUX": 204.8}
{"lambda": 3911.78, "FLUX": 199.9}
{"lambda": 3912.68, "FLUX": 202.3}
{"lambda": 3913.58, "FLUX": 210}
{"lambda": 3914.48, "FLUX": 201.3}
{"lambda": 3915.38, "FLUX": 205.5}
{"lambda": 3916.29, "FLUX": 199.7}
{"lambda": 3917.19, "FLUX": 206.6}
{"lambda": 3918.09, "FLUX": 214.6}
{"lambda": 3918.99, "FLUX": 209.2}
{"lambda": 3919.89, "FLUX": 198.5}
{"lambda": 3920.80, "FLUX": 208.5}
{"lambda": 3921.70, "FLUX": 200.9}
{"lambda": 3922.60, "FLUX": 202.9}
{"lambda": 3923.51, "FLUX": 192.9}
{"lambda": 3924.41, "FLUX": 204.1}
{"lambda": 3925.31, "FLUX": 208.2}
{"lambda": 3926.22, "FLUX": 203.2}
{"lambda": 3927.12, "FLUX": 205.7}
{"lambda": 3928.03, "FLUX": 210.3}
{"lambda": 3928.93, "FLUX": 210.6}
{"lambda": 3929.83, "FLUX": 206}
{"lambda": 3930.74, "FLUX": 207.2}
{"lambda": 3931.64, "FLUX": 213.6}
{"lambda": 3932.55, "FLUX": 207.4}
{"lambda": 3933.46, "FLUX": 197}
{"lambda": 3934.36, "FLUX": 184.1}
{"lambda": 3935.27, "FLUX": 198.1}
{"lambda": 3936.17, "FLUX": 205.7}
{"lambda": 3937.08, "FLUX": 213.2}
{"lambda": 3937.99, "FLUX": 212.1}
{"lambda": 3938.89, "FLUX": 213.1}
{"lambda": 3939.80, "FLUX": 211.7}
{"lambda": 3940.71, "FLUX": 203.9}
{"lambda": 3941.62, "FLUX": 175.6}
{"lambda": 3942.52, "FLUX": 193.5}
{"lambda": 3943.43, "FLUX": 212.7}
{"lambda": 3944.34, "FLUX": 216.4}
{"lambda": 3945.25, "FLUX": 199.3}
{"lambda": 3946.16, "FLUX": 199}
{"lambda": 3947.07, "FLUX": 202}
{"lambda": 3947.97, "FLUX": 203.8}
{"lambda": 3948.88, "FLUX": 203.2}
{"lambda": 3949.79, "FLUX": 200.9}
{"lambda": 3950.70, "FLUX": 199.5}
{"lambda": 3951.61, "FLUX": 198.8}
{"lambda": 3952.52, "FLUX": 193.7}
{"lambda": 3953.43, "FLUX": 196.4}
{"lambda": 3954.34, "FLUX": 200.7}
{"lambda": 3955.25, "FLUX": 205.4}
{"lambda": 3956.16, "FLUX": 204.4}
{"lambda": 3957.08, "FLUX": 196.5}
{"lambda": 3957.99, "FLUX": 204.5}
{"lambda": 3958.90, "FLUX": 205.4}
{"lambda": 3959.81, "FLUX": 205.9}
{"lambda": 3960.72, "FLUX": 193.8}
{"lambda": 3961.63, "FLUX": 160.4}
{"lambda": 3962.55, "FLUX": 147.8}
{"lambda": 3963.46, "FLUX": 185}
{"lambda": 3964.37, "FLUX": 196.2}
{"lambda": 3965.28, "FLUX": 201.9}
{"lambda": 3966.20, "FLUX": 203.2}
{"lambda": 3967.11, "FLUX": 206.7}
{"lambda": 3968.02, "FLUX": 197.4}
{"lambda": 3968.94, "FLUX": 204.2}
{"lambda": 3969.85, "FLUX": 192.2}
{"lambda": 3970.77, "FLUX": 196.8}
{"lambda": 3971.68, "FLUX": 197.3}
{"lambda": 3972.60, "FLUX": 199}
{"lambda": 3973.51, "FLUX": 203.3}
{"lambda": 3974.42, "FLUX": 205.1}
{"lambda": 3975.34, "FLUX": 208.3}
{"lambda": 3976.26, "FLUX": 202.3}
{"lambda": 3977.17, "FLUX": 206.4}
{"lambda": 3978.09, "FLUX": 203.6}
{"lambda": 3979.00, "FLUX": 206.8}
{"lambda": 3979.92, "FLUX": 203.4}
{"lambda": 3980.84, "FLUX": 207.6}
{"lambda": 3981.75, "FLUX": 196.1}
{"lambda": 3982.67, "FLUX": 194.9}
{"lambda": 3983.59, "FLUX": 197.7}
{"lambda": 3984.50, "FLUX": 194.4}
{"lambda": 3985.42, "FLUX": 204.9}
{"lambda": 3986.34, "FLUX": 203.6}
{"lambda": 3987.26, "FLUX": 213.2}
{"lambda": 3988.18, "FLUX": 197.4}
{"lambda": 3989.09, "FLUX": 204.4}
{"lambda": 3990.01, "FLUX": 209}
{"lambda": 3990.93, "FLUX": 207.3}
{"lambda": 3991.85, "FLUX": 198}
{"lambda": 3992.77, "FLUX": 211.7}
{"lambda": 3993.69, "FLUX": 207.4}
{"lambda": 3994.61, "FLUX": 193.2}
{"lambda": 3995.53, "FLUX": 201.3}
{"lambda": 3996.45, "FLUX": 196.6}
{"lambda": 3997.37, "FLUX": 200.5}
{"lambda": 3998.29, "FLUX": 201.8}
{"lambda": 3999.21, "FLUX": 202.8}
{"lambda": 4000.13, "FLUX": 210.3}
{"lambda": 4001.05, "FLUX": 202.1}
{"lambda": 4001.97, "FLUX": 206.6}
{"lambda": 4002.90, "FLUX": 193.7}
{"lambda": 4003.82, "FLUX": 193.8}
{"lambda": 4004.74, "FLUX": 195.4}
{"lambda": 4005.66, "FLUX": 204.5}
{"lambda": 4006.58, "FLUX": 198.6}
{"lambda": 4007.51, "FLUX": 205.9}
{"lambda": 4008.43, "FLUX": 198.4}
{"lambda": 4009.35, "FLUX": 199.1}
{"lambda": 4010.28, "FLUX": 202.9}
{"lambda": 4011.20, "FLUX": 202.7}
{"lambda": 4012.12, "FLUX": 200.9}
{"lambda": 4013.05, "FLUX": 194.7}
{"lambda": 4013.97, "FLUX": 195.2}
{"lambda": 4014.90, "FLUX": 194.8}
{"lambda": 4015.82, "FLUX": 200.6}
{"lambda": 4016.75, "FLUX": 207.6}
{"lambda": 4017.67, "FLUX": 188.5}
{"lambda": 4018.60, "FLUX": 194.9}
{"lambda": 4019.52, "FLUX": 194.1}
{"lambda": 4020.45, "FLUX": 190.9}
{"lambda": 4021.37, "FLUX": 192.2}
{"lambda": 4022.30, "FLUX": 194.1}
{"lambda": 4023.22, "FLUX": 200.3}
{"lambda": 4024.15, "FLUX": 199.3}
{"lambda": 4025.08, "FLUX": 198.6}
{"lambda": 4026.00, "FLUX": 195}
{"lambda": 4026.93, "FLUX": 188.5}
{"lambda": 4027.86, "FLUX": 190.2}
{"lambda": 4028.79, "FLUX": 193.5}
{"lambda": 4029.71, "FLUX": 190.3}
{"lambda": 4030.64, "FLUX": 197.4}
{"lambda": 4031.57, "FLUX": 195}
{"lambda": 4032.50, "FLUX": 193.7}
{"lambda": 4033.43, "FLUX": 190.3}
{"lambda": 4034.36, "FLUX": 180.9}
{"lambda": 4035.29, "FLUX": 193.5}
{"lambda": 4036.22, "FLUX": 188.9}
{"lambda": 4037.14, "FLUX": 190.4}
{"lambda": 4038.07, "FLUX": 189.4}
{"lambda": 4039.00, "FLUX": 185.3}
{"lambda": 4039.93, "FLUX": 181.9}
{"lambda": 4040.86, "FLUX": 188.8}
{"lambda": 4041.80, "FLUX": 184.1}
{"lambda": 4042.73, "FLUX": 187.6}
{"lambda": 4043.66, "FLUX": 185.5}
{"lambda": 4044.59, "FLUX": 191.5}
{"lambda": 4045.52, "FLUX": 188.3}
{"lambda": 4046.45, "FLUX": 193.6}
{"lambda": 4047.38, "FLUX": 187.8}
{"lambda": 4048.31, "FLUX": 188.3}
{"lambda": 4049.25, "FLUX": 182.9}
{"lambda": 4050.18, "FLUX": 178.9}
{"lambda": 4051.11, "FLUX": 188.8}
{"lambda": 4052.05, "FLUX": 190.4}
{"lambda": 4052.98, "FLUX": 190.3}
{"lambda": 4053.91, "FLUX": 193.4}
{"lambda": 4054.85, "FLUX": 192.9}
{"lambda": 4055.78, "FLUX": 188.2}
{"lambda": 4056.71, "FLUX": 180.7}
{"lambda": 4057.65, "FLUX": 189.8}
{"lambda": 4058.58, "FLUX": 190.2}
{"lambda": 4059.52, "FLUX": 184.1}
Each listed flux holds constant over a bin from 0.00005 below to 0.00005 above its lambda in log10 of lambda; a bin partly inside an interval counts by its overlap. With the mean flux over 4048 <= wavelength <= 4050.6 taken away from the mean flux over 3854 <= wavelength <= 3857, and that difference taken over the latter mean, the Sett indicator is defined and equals 0.05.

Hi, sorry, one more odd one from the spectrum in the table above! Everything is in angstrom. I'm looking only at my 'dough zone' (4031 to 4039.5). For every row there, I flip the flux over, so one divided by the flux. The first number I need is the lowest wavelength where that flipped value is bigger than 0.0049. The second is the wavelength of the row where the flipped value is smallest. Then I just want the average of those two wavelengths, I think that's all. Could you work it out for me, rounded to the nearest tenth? 4031.6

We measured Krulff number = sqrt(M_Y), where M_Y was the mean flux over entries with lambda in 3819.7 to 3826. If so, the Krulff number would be 13.8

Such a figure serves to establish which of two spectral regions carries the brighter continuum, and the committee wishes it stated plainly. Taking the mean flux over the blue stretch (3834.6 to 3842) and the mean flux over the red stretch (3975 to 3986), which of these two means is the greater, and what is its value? 202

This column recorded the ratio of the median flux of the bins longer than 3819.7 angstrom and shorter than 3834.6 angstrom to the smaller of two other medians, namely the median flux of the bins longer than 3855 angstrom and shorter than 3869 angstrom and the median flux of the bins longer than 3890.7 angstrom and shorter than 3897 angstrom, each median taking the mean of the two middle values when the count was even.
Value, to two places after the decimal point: 0.99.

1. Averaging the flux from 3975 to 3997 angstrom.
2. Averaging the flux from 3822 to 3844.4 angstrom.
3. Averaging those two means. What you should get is 197.9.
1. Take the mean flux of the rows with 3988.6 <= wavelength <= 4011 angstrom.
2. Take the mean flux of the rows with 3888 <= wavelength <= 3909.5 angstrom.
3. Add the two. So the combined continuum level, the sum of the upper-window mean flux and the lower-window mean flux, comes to 403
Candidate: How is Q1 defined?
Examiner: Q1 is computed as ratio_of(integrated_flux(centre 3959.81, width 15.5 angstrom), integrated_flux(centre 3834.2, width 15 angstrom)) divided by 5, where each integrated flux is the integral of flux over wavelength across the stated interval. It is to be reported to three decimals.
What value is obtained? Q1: 0.209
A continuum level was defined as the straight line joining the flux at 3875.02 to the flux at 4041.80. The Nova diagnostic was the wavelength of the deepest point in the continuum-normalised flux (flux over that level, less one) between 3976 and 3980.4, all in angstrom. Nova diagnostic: 3976.26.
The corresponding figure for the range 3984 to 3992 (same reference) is 3984.50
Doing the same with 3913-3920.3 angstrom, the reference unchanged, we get 3919.89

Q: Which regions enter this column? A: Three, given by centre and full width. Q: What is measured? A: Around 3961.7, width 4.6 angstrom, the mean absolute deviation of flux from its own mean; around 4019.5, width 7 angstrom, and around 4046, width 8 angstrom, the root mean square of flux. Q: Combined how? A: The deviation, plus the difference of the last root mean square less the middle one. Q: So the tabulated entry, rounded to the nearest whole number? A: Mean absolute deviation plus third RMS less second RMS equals 13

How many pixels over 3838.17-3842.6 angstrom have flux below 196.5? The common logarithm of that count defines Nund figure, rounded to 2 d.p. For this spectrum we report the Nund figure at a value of 0.70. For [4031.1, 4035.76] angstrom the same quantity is 0.70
